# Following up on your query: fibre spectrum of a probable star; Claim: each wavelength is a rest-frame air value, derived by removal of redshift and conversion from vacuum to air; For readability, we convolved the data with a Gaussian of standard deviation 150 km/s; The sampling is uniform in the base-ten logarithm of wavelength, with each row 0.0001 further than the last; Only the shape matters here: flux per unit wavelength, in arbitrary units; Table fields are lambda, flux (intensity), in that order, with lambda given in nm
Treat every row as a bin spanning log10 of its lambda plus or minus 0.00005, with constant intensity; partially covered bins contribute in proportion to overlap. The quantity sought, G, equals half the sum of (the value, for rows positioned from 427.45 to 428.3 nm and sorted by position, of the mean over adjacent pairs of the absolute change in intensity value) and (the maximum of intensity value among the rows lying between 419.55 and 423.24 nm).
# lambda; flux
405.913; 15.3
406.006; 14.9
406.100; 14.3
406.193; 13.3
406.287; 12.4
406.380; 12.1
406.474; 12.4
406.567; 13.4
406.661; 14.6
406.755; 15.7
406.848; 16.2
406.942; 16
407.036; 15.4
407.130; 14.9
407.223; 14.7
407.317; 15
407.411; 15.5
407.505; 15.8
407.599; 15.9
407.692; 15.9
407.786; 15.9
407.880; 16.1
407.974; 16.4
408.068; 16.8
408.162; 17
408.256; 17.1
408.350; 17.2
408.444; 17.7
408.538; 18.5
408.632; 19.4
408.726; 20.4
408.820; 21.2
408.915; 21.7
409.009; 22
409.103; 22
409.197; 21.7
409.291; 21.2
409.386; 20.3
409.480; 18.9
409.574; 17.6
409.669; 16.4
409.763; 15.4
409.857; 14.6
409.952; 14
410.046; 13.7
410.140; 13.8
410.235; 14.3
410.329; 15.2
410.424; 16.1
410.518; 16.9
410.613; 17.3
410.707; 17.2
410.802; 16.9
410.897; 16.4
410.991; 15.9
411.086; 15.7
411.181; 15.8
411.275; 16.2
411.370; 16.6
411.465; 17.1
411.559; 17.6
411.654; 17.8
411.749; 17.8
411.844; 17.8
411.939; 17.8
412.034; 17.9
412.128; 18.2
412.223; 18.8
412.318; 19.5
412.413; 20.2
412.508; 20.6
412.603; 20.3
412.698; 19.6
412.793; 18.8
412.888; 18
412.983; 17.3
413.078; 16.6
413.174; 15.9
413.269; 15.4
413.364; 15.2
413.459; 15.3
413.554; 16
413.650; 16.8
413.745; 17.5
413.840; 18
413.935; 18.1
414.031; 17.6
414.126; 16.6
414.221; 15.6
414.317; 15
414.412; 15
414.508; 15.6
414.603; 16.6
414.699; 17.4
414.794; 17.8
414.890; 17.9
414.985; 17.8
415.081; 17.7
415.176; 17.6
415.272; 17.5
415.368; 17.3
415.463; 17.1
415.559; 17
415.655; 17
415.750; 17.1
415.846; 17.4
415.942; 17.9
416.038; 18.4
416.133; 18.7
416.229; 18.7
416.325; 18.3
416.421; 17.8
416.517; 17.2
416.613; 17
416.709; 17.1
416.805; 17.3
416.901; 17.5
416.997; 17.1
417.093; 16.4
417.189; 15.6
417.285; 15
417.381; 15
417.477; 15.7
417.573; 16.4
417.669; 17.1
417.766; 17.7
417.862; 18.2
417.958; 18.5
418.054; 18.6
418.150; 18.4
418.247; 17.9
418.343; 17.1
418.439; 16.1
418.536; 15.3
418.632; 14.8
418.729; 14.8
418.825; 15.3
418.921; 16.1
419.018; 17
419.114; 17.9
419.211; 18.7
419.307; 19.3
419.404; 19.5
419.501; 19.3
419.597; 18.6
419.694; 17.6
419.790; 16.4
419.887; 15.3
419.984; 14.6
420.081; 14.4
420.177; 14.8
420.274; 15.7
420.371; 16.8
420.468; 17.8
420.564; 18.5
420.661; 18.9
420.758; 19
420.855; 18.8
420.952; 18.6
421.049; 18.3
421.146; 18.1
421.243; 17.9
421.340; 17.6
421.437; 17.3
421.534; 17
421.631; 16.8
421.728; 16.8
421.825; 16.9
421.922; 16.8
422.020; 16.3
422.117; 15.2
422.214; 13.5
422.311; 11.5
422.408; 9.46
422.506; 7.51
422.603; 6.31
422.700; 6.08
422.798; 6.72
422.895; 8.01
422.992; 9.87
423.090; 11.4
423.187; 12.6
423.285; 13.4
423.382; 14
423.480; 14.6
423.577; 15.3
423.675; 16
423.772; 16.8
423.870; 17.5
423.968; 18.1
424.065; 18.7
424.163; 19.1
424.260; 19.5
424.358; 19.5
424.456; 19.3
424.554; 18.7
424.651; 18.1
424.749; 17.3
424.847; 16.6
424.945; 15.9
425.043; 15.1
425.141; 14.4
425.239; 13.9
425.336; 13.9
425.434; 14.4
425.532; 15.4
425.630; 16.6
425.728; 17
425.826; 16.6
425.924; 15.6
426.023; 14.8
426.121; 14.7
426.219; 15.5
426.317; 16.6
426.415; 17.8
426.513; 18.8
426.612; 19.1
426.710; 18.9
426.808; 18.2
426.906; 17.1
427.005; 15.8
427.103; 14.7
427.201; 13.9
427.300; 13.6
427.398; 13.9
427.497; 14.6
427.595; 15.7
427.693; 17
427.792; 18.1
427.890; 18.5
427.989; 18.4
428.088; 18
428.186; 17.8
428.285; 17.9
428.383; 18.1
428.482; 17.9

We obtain 9.8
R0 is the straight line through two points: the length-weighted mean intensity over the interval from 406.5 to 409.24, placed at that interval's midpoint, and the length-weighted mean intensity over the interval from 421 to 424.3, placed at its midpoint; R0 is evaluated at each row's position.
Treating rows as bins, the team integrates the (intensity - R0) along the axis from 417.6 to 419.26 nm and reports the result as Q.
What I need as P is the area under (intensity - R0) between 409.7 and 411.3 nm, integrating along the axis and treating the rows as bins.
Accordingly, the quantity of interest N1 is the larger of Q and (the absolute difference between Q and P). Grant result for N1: 4.8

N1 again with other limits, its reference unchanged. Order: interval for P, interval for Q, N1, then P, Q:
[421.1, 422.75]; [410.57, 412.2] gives 1.5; -1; 0.9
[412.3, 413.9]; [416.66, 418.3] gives 2.7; 2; 2.7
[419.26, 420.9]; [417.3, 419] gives 2.3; 4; 2.3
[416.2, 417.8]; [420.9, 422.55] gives 1.7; 2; 1.7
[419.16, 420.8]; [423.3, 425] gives 5.3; 4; 5.3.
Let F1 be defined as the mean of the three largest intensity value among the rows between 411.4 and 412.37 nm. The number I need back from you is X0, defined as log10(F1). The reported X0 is 1.275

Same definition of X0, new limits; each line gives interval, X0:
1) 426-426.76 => 1.277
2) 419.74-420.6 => 1.248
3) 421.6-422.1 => 1.226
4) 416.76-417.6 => 1.238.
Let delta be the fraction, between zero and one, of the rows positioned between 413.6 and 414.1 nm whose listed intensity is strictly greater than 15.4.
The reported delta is 1.0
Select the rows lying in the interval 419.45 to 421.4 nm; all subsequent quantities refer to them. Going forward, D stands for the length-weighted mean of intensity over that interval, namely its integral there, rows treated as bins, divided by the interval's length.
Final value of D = 17.4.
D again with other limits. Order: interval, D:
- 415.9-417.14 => 17.6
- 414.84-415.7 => 17.4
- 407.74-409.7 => 18.8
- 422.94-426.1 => 15.9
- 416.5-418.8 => 16.7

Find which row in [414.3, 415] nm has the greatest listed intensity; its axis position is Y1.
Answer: 414.890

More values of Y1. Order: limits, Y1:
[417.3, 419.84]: 419.404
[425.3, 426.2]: 425.728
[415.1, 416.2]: 416.133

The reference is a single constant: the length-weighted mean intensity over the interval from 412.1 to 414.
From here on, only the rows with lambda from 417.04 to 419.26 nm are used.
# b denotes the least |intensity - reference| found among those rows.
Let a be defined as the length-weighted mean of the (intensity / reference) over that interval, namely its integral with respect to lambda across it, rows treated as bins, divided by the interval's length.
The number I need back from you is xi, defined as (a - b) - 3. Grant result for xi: -2.15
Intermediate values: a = 0.94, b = 0.09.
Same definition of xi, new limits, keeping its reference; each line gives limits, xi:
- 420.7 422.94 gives -2.30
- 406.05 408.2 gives -2.95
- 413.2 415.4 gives -2.07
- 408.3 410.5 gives -2.08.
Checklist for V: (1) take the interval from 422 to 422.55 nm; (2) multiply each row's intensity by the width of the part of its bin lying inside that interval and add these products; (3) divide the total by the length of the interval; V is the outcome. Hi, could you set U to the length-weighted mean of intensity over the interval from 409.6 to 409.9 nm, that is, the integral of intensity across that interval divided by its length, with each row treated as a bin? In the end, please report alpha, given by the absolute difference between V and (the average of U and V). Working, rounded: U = 15.6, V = 12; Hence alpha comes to 1.8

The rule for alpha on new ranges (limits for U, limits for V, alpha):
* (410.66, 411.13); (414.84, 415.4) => 0.6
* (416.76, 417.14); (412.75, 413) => 0.5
